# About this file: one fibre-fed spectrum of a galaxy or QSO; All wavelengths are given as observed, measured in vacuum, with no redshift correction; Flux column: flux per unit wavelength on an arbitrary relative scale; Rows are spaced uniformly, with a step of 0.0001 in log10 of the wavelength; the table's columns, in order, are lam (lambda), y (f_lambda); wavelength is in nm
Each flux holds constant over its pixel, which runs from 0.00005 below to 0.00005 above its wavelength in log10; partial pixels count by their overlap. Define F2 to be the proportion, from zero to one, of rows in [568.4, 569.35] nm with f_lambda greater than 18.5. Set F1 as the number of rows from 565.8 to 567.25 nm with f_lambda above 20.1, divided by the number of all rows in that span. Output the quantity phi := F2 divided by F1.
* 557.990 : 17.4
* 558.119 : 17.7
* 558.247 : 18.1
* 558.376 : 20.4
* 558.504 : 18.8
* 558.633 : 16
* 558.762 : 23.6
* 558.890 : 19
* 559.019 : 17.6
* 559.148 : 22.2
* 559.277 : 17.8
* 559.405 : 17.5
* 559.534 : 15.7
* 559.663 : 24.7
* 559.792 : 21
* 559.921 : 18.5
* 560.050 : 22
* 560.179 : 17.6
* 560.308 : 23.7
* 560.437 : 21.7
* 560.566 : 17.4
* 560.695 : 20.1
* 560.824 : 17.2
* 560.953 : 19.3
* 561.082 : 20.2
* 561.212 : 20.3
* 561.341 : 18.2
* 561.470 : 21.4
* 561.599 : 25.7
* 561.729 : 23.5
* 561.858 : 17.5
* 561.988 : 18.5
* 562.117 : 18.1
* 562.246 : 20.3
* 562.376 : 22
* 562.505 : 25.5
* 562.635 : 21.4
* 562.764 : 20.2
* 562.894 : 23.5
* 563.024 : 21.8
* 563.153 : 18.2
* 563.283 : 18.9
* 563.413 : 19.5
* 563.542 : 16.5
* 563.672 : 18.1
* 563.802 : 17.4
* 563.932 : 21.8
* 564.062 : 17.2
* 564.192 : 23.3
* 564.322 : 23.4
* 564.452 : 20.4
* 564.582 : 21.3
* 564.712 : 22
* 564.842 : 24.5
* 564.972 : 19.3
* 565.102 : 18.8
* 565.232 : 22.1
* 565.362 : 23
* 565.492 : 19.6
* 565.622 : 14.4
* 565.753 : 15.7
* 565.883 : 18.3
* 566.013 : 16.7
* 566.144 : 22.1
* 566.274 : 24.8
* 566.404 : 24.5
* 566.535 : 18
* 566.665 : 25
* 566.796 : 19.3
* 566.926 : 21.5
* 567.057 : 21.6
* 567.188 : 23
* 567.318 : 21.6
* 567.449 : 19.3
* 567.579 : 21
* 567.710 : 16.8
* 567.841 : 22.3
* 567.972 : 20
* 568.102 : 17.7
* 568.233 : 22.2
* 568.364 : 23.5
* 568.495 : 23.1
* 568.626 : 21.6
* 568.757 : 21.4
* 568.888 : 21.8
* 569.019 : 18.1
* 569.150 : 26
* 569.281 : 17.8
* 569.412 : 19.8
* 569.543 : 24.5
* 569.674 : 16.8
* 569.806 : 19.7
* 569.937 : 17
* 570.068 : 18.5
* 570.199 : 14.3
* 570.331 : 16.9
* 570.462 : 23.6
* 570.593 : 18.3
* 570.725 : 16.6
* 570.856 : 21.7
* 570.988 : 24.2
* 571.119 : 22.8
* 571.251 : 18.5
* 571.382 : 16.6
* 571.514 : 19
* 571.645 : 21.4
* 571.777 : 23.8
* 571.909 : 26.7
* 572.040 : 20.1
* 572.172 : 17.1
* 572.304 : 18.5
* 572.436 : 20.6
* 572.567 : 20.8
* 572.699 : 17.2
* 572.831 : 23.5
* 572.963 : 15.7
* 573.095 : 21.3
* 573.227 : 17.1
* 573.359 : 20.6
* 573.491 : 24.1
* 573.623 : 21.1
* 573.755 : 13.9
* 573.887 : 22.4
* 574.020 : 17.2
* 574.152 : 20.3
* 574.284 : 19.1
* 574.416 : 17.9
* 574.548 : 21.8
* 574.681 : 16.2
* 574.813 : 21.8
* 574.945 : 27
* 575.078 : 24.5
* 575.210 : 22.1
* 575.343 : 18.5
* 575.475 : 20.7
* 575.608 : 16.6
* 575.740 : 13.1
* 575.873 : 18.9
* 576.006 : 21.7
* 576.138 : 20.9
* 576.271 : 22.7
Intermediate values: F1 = 0.64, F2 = 0.71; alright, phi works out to 1.1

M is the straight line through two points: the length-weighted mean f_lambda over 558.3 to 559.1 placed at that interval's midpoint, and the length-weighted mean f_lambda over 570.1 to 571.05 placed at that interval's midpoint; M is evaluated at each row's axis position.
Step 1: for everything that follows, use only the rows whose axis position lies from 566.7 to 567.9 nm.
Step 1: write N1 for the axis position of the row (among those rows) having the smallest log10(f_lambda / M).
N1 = 567.710 nm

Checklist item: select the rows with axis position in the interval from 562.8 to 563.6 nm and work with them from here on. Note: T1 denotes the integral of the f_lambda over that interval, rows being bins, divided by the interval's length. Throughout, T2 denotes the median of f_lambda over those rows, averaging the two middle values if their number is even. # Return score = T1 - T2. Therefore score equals 0.58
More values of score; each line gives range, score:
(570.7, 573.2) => -0.27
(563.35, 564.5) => 0.22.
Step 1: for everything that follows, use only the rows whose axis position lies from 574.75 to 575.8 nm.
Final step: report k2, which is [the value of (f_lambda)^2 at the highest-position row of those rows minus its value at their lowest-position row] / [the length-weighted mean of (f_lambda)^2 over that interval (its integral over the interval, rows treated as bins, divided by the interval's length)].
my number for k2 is -0.69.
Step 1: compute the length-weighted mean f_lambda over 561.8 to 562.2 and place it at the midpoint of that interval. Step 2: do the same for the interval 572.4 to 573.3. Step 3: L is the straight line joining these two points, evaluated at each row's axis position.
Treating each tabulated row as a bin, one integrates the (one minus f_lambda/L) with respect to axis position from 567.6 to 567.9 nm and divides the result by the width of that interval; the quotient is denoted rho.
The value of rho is -0.05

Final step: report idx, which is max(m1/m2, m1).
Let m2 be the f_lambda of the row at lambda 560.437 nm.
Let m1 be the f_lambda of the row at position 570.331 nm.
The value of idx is 16.9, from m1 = 16.9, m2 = 21.7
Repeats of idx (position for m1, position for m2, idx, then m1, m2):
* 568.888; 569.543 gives 21.8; 21.8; 24.5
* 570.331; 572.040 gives 16.9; 16.9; 20.1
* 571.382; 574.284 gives 16.6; 16.6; 19.1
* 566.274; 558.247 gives 24.8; 24.8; 18.1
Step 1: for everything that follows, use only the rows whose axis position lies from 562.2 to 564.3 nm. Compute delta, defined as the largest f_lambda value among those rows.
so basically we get 25.5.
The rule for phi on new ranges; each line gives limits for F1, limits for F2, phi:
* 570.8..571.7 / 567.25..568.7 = 1.4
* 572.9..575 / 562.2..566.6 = 1.3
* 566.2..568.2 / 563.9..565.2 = 1.5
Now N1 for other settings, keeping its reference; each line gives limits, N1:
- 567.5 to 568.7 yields 567.710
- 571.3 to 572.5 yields 571.382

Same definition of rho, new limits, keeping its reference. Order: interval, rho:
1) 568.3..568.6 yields -0.22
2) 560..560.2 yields -0.12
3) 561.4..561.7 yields -0.29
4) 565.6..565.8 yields 0.19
